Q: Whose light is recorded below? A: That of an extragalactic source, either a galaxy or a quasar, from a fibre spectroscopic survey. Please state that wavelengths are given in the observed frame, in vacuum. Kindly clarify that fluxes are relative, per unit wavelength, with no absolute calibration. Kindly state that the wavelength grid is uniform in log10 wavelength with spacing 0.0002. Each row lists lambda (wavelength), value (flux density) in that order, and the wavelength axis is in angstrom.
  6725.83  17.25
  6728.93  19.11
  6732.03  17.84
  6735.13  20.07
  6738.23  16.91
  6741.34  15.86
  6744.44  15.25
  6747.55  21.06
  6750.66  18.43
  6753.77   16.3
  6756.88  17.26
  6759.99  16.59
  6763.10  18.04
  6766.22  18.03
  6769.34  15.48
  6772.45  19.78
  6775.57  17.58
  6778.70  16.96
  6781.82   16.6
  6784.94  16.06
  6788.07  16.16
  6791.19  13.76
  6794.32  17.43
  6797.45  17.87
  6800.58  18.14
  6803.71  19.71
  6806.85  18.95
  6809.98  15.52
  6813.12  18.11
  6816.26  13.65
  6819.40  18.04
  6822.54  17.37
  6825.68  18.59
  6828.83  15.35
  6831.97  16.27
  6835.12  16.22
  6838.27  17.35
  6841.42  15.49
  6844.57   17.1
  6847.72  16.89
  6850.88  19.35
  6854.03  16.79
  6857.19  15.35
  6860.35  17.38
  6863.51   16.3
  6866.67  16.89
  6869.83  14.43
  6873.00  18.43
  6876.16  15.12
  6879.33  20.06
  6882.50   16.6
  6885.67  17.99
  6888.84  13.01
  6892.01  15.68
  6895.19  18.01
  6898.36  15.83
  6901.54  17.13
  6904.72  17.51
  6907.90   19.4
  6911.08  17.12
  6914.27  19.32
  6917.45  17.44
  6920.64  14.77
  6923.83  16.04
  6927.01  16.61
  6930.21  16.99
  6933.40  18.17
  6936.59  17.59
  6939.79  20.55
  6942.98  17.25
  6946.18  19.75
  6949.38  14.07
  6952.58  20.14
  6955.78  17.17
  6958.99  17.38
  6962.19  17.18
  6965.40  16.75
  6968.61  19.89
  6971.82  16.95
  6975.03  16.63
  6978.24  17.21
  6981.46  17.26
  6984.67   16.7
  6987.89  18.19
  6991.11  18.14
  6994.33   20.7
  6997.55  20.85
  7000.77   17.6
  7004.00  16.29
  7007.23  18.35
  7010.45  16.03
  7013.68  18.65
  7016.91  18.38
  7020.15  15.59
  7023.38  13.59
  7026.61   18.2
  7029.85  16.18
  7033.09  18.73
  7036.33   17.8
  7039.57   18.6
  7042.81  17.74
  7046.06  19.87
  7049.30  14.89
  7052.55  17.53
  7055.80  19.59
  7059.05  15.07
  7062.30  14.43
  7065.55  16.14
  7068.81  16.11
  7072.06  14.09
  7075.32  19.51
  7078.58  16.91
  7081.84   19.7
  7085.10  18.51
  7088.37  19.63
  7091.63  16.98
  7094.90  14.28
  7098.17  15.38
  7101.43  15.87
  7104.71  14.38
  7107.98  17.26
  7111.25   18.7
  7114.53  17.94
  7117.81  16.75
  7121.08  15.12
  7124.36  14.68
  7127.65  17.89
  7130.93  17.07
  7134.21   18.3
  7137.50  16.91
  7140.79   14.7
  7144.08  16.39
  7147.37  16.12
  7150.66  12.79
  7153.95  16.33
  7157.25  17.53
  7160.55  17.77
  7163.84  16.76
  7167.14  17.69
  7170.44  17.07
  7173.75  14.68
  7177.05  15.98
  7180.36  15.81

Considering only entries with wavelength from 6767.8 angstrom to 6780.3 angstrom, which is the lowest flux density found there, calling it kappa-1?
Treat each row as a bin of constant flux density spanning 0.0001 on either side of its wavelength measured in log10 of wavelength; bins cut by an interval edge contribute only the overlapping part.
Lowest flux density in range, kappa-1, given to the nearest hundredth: 15.48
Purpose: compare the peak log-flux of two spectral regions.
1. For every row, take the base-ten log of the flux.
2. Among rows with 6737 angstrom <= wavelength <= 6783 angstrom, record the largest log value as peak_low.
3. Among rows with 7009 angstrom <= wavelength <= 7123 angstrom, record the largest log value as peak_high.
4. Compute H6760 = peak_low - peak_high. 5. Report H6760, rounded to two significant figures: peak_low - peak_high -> 0.025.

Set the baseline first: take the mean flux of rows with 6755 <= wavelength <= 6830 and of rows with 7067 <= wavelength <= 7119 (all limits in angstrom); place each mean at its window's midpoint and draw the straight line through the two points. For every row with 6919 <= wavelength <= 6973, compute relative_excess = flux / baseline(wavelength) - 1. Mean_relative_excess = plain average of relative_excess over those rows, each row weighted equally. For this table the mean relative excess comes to 0.025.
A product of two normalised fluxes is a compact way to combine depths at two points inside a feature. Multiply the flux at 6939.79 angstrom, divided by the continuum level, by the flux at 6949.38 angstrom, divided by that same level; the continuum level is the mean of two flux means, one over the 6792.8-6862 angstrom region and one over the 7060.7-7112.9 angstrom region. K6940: 1.01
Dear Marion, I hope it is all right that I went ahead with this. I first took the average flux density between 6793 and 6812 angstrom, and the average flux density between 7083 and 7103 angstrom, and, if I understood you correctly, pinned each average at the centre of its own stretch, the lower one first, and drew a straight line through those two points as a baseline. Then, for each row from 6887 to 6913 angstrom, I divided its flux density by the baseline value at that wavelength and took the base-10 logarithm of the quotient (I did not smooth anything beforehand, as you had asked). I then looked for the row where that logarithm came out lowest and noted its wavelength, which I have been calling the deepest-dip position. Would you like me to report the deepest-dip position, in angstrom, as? 6888.84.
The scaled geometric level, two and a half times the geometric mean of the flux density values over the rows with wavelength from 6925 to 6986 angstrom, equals 43.8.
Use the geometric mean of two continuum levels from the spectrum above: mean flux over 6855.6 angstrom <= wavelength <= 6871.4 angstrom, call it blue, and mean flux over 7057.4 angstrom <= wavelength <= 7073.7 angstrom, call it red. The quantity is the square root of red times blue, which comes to 15.6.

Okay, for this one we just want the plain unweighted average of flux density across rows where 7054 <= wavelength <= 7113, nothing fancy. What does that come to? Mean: 16.8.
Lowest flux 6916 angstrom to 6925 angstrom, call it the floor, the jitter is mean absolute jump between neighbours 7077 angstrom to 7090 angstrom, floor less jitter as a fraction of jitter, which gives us 7.7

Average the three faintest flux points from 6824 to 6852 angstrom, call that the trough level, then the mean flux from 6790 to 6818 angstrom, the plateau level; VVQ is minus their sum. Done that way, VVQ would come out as -32.7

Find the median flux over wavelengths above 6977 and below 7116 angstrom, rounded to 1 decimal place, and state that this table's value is 17.5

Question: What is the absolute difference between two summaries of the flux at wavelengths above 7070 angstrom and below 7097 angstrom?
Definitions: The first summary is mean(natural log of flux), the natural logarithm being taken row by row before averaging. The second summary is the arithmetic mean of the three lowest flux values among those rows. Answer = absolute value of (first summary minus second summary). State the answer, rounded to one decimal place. 12.2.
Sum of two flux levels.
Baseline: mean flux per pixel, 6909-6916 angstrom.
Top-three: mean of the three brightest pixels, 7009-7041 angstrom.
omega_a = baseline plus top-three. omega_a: 36.9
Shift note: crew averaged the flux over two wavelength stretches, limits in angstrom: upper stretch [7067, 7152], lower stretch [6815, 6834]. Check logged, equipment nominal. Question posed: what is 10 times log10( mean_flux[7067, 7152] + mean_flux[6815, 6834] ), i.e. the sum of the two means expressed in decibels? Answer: 15.21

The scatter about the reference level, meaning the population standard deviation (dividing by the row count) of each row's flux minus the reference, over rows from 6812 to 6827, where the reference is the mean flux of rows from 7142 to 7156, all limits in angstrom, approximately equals 1.79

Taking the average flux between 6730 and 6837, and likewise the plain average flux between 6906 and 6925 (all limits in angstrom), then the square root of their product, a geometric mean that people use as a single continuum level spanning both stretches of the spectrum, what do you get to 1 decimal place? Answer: 17.3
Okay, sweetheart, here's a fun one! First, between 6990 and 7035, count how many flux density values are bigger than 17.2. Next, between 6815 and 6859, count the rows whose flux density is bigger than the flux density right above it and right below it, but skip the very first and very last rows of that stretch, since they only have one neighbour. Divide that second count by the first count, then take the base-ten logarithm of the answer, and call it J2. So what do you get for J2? -0.18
